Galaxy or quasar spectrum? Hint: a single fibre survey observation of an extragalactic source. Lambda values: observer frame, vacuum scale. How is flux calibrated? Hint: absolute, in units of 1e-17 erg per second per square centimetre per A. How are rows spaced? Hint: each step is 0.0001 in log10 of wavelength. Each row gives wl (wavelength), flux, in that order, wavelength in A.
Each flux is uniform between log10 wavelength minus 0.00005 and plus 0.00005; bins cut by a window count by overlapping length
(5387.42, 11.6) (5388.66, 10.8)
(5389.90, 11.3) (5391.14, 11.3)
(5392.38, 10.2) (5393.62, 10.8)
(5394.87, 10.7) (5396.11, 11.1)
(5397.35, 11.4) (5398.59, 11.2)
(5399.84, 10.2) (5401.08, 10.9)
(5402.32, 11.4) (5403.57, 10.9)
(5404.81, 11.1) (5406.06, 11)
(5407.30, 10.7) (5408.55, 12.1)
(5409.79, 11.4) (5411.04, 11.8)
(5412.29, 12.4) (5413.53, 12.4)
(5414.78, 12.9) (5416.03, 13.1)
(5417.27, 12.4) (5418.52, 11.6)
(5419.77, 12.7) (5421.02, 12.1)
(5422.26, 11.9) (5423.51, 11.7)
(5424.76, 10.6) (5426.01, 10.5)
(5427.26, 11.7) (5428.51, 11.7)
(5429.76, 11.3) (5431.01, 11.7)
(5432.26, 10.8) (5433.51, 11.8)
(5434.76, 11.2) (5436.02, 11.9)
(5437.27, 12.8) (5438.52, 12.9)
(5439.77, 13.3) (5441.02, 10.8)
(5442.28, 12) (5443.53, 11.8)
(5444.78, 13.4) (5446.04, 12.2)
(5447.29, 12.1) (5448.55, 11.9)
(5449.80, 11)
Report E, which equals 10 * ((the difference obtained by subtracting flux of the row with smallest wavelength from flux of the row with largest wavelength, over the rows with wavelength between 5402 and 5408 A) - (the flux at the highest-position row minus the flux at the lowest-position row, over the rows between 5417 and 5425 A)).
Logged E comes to 11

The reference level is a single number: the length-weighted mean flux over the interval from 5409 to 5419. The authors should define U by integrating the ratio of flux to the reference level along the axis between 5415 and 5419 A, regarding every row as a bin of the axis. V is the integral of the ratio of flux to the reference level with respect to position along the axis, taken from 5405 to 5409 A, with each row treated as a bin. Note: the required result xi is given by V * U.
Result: 14.8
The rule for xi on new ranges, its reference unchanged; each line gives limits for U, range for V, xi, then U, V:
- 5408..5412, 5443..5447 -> 15.7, 3.85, 4.1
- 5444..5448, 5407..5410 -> 11.5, 4.08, 2.8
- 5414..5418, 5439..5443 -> 16.4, 4.16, 3.9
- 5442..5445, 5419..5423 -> 12.0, 3.02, 4.0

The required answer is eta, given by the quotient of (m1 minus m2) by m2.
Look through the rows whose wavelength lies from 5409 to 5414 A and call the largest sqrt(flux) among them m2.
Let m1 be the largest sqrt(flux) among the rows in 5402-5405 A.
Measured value -0.041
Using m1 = 3.38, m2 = 3.52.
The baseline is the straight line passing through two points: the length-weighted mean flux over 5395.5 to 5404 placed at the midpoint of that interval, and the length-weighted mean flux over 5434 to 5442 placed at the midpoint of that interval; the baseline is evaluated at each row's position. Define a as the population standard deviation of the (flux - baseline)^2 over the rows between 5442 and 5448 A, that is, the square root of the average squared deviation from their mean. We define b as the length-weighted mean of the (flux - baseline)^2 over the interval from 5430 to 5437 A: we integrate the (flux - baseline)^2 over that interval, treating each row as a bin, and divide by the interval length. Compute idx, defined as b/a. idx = 1.0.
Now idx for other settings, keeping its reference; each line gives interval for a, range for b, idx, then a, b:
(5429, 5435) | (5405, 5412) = 0.5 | 0.5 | 0.27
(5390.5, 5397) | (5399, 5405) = 1.2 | 0.2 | 0.18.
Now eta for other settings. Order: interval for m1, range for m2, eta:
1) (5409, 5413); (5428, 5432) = 0.029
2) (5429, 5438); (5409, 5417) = -0.012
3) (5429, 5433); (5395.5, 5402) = 0.013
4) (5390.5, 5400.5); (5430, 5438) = -0.056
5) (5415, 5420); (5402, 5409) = 0.041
